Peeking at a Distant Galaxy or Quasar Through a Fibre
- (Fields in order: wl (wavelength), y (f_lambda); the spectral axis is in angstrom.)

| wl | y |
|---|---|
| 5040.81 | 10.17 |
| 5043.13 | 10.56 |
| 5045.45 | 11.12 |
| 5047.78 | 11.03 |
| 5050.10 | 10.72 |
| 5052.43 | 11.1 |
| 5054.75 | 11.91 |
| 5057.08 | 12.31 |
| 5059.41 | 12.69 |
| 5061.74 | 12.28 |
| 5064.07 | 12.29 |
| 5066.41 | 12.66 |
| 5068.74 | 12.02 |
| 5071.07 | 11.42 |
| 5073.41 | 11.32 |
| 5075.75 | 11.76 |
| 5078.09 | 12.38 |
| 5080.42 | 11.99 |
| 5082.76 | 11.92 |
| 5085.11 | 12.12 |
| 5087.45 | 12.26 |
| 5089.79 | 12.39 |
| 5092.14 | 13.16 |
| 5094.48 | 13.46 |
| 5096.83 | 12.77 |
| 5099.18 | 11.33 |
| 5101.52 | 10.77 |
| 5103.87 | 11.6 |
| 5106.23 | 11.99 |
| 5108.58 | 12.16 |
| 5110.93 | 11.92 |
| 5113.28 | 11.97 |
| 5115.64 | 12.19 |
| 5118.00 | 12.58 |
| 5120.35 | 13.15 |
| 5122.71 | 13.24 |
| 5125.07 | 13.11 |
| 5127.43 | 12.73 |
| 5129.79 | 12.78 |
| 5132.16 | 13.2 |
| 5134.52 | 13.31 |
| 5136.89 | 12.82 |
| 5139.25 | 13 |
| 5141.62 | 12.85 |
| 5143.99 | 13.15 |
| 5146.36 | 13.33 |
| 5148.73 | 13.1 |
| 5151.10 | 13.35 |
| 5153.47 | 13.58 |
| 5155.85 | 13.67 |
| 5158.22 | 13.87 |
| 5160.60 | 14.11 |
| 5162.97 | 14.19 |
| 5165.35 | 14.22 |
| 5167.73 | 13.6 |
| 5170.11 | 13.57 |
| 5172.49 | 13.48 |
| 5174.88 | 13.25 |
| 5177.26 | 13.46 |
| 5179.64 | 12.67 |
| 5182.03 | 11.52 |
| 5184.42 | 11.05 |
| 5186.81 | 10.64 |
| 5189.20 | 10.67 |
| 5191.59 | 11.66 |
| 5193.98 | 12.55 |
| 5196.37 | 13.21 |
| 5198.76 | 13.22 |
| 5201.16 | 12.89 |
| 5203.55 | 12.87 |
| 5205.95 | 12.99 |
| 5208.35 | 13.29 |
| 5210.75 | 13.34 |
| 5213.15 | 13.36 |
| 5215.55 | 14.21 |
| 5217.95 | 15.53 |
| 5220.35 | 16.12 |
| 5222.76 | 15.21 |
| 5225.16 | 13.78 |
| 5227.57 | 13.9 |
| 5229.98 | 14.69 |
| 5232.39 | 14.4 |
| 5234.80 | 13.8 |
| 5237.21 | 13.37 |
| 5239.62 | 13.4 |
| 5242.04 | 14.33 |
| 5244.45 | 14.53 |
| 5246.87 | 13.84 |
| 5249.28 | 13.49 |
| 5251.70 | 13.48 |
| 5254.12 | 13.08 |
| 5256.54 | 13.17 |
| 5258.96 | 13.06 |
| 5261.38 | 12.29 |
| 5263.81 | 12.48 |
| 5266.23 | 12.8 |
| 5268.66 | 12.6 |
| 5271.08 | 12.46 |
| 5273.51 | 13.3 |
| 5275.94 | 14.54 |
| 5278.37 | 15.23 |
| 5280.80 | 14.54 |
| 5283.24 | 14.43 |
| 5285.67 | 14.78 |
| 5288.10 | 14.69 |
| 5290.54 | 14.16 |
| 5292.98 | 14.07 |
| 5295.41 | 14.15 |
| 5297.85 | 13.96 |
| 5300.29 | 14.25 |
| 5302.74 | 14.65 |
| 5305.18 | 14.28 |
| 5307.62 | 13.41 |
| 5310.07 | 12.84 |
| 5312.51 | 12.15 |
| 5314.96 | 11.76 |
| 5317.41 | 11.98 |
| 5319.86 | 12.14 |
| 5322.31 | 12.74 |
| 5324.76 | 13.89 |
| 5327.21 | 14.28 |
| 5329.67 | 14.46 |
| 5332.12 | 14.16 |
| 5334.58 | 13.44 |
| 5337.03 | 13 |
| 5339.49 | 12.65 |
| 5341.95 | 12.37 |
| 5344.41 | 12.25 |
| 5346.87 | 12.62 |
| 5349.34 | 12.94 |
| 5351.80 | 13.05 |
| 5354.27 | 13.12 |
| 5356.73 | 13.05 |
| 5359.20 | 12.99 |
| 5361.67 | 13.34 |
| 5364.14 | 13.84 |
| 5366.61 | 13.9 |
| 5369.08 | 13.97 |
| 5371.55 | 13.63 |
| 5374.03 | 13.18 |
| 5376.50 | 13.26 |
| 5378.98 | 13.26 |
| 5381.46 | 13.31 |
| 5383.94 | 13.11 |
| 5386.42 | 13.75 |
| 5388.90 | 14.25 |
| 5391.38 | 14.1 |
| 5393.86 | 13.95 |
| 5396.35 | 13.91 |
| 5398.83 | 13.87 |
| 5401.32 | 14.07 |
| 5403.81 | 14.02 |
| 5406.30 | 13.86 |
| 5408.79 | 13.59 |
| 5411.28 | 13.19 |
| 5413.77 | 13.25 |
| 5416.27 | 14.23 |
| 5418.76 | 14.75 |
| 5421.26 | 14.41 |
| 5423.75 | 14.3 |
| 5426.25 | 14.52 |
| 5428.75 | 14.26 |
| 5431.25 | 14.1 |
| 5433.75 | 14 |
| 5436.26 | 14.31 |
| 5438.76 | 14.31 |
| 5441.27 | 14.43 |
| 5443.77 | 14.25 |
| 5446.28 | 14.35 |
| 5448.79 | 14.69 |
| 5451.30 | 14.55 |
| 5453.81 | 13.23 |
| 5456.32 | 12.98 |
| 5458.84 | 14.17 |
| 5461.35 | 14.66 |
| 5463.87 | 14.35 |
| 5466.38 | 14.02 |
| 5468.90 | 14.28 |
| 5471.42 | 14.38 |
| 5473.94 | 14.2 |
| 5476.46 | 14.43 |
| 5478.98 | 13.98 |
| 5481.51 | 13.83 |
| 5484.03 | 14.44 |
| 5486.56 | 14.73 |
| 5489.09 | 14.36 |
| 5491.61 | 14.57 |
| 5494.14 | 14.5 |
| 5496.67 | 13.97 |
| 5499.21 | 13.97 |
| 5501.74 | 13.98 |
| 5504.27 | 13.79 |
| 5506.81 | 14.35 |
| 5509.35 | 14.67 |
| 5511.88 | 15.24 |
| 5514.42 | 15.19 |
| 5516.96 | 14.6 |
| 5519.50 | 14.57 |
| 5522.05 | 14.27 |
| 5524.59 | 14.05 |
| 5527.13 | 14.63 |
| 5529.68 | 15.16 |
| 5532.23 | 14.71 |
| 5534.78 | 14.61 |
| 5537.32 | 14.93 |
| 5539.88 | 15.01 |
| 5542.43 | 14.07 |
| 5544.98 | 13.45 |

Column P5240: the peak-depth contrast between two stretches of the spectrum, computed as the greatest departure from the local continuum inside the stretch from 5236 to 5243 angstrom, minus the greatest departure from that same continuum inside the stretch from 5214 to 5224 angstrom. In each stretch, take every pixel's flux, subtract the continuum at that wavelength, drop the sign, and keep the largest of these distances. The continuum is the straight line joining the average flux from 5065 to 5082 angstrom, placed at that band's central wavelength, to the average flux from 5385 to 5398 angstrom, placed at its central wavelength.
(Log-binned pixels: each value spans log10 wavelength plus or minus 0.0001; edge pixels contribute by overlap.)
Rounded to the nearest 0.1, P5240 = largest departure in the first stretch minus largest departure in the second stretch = -1.9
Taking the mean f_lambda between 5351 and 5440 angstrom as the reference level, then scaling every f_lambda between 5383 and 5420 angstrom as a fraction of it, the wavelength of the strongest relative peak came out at 5418.76 angstrom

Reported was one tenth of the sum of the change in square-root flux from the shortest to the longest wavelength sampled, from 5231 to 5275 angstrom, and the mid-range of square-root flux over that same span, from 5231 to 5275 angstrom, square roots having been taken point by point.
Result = 0.35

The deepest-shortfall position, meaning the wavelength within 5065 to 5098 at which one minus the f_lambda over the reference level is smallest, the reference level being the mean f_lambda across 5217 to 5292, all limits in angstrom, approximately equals 5094.48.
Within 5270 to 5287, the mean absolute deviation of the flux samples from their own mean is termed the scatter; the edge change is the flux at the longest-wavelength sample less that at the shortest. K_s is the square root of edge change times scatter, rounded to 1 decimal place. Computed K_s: 1.3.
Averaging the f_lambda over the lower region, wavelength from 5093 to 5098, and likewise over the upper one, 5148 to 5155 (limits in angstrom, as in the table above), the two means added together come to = 26.5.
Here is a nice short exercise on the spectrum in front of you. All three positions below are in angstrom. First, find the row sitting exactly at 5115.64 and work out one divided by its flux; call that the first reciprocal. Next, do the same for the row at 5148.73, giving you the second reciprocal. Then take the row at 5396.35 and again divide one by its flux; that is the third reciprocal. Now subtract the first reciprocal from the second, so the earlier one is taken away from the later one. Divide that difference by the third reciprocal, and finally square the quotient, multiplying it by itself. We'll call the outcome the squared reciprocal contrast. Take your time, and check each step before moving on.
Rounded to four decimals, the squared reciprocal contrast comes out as 0.0063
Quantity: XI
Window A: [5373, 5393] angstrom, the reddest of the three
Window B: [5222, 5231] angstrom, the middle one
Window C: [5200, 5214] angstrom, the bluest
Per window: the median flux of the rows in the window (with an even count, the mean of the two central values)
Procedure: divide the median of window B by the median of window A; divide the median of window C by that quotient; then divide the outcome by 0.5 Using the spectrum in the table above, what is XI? 24.4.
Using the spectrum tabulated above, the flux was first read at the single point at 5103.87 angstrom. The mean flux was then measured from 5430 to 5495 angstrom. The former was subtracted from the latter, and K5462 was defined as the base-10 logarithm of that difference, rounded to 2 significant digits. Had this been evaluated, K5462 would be 0.42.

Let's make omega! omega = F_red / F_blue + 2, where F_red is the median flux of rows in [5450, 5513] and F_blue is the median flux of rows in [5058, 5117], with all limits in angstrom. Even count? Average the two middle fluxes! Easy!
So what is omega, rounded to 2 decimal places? 3.18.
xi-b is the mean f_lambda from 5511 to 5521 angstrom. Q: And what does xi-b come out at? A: 14.9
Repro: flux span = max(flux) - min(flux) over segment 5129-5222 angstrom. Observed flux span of 5.5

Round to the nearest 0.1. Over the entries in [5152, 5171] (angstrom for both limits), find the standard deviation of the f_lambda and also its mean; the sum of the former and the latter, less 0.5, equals 13.6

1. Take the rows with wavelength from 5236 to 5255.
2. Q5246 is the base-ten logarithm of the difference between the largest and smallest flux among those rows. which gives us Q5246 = 0.16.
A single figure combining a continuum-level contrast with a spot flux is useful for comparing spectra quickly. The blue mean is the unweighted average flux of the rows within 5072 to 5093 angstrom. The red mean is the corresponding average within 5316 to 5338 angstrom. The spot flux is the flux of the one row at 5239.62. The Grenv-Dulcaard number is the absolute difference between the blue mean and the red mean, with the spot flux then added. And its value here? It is 14.6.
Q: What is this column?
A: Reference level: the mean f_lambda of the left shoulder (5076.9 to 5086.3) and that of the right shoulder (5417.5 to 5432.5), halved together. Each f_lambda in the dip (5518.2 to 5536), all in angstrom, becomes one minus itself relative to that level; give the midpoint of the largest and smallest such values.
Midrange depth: -0.10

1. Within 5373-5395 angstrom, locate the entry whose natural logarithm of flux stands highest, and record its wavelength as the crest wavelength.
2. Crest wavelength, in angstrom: 5388.90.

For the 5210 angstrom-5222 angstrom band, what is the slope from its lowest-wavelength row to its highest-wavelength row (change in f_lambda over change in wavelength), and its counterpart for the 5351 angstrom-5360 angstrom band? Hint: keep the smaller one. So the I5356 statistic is -0.01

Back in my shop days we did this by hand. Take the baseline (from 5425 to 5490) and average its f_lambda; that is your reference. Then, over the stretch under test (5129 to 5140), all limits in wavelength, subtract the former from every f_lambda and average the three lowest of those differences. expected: -1.4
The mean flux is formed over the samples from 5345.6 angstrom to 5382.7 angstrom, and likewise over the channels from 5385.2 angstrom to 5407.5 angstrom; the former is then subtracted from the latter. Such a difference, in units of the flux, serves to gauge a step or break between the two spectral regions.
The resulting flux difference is 0.68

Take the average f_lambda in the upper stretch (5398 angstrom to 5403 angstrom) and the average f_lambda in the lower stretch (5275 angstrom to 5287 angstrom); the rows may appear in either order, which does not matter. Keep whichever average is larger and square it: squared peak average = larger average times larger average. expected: 216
